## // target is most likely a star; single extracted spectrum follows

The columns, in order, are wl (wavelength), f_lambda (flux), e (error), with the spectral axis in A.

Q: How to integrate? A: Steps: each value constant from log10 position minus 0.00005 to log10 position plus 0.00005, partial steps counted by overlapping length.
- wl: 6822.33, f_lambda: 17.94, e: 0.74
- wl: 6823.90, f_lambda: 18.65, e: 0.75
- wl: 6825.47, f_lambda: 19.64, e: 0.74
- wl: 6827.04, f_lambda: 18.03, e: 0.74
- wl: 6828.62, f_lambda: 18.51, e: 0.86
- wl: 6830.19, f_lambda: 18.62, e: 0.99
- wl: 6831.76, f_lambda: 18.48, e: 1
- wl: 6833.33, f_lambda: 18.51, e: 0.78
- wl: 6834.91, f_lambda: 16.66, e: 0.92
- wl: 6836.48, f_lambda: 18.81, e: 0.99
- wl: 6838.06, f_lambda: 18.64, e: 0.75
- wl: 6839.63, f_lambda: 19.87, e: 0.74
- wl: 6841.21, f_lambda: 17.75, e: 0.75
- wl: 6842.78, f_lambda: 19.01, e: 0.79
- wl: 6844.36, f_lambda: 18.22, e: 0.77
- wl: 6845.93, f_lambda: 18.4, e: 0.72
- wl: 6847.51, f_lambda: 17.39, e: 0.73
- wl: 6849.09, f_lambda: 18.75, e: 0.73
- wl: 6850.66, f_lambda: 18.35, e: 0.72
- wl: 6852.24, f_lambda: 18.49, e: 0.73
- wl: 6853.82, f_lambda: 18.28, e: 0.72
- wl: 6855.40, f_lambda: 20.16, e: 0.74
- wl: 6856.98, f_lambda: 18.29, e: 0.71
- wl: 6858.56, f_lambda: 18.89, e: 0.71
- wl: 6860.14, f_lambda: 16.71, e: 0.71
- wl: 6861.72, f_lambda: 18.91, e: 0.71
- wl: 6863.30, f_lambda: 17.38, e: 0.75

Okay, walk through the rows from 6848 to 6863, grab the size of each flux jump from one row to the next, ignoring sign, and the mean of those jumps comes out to 1.2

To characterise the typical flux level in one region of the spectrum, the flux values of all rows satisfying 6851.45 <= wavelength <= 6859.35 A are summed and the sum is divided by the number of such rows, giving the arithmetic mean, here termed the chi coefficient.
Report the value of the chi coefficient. 18.8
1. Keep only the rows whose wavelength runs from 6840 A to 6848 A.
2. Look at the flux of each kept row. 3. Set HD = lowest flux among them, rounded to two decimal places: 17.39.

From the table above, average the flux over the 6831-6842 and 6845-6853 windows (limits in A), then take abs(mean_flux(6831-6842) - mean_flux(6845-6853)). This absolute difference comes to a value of 0.11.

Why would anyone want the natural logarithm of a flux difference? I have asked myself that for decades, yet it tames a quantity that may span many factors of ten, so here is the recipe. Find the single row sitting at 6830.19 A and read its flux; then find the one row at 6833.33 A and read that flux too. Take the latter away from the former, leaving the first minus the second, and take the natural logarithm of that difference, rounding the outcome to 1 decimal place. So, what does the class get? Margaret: -2.2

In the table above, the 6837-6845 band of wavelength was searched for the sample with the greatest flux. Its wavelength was 6839.63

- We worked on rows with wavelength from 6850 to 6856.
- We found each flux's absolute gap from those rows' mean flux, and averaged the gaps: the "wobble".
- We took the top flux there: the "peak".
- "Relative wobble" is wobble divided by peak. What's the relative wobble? 0.033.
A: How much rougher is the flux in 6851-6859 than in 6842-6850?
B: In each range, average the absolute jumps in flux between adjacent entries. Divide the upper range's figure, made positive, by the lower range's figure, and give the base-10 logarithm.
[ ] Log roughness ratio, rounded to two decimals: 0.14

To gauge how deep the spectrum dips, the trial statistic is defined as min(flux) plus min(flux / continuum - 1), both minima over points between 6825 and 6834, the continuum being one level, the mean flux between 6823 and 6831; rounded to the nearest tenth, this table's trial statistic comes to 18.0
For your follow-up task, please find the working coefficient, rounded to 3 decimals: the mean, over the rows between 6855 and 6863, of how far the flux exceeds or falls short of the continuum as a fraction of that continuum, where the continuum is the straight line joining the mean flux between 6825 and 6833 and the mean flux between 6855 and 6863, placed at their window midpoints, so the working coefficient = 0.000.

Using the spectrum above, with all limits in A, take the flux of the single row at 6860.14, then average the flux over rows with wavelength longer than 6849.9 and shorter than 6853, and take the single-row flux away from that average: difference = 1.7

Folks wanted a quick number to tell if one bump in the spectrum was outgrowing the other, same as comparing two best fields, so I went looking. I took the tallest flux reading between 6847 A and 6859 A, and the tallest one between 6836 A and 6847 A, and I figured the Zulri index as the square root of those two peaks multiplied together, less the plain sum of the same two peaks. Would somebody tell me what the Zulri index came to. -20.0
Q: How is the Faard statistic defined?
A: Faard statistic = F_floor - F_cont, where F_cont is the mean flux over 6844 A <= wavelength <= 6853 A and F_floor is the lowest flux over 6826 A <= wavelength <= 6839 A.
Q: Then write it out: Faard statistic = -1.6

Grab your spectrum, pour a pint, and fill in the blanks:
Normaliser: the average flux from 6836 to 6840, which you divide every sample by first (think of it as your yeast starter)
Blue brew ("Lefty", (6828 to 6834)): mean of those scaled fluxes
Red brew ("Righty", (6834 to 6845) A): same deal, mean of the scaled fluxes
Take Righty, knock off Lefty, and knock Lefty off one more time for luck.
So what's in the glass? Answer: -0.98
